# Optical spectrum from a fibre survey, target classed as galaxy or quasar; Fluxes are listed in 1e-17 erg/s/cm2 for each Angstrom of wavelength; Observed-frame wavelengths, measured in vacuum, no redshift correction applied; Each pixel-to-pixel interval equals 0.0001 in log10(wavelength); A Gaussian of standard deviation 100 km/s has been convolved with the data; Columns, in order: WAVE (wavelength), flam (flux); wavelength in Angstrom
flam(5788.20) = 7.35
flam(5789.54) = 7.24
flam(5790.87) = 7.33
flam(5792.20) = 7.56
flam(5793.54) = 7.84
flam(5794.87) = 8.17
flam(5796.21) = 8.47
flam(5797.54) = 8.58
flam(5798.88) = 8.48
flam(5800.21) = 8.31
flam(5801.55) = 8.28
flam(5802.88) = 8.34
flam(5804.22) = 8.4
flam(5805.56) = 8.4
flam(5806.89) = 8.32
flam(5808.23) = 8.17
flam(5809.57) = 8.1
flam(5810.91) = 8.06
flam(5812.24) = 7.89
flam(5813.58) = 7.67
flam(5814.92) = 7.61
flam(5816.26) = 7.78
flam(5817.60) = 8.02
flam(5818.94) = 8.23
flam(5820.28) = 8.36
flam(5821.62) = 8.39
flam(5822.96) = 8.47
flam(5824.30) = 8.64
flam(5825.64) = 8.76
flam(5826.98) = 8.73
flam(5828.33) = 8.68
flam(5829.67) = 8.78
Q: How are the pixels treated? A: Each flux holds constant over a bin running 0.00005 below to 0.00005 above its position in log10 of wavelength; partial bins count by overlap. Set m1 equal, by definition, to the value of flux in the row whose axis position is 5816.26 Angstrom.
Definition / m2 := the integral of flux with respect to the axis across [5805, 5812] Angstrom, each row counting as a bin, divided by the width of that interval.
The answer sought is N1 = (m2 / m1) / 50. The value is 0.0211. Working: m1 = 7.78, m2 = 8.20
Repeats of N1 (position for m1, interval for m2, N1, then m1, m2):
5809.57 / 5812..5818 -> 0.0192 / 8.1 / 7.77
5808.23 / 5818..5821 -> 0.0202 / 8.17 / 8.27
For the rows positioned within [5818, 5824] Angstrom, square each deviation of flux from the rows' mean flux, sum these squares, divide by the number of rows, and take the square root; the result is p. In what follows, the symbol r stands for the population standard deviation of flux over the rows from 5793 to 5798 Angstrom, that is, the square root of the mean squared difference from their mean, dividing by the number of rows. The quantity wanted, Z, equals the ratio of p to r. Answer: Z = 0.3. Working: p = 0.09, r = 0.288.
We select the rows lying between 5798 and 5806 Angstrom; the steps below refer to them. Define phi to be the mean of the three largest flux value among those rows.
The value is 8.43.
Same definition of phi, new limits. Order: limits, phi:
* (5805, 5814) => 8.30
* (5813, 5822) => 8.33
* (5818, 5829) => 8.72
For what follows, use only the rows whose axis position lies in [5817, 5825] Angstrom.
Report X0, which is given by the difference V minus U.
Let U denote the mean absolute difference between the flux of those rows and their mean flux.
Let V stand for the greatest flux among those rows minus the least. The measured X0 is 0.5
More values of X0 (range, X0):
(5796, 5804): 0.2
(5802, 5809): 0.2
